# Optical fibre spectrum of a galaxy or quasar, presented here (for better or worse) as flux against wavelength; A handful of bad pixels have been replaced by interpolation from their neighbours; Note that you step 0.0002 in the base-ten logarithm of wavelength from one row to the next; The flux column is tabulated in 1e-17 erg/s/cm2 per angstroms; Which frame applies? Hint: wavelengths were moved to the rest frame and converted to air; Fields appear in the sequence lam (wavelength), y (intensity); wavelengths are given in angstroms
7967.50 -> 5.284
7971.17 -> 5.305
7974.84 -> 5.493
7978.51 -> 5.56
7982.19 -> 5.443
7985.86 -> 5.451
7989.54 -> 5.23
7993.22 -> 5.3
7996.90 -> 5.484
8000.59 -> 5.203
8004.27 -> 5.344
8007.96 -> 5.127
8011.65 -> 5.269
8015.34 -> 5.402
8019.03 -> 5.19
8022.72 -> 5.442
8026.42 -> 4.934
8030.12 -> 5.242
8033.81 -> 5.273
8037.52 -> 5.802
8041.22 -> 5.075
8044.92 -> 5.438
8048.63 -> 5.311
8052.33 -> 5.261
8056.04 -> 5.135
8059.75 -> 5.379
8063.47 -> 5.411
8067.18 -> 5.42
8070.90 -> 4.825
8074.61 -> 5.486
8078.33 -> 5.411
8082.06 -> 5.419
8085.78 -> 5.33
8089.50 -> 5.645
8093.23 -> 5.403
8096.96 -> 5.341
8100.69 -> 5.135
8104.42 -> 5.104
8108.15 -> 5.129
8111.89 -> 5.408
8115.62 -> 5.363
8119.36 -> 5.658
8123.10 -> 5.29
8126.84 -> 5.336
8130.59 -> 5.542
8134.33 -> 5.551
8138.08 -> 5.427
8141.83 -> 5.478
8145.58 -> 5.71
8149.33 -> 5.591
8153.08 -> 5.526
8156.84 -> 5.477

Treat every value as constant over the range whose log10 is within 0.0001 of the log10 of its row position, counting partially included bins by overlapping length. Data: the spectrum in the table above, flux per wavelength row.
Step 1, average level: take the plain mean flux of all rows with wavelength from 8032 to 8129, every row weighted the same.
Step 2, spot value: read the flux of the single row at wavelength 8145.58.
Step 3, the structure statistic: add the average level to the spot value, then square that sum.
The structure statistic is 122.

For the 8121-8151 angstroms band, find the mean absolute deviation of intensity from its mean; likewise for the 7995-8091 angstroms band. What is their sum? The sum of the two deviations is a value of 0.26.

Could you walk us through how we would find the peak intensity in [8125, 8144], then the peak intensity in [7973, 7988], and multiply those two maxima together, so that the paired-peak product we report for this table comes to 30.9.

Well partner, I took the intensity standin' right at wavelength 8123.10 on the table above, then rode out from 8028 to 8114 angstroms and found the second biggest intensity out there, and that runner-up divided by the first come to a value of 1.07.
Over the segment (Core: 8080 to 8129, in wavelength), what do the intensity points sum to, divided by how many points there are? 5.351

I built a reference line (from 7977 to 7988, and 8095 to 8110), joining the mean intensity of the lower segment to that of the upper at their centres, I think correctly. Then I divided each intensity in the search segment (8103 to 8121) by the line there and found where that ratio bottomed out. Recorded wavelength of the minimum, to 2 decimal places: 8104.42 angstroms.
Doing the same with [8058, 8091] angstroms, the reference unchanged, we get 8070.90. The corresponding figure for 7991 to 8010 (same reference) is 8007.96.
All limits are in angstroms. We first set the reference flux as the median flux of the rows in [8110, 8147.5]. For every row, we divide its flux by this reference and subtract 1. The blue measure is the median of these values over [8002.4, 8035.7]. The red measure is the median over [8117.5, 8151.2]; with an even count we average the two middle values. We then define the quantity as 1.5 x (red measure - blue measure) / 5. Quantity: 0.015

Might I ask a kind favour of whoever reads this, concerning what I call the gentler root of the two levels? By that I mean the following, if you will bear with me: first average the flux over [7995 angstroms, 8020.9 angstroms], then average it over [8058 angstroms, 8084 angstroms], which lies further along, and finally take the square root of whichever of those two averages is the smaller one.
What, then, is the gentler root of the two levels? 2.30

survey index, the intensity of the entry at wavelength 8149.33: 5.591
